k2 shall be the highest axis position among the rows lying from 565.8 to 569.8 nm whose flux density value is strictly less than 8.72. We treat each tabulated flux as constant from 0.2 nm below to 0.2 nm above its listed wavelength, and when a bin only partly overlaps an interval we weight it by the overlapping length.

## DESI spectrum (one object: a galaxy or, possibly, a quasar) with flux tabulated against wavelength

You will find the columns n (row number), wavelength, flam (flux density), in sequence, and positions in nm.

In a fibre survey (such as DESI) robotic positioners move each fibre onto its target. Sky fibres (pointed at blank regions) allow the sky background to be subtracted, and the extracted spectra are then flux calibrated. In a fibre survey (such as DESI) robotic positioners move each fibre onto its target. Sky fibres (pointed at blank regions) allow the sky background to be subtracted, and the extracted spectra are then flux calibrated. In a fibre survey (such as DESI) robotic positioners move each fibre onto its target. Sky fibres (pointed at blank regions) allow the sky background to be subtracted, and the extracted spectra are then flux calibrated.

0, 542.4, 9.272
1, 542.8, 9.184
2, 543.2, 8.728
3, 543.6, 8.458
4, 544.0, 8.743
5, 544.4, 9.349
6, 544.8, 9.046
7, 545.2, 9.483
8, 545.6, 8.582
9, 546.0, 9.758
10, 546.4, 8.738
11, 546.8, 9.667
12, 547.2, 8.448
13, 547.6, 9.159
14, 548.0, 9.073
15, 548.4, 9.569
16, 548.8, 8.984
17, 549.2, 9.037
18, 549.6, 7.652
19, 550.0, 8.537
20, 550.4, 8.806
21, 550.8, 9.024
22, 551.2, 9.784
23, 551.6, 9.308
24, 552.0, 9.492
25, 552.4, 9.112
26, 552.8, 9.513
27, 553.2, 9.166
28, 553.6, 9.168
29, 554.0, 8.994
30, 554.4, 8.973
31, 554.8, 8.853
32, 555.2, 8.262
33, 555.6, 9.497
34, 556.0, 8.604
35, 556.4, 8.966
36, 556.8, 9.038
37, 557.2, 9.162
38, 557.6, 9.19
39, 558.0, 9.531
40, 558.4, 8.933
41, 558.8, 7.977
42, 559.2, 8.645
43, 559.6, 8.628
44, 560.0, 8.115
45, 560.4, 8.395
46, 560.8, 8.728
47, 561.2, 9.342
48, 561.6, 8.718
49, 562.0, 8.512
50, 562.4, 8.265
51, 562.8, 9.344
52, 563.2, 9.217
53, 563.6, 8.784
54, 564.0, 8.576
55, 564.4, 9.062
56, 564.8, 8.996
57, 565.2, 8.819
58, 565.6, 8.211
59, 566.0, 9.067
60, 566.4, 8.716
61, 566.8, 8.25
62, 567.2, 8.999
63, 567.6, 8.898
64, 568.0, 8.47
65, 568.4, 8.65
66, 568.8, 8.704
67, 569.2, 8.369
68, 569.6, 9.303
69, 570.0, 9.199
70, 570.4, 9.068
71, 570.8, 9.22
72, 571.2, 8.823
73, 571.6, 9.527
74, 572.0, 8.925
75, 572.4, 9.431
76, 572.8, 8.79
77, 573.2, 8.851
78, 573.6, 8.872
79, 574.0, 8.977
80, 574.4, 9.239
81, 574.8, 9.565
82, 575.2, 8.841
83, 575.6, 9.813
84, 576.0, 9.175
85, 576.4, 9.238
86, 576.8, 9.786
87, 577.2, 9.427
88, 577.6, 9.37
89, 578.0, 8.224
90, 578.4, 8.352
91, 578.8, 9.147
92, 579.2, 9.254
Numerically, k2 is 569.2 nm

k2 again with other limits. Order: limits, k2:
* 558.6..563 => 562.4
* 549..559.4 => 559.2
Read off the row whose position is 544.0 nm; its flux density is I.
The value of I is 8.743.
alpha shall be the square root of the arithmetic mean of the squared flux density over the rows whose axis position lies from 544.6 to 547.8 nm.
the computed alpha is 9.12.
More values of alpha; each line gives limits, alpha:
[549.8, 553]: 9.20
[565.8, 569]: 8.72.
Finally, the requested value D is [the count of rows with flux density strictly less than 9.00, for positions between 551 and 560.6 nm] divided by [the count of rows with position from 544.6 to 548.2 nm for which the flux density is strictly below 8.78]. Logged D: 4.0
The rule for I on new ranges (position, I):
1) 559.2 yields 8.645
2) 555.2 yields 8.262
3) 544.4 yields 9.349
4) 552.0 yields 9.492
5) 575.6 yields 9.813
